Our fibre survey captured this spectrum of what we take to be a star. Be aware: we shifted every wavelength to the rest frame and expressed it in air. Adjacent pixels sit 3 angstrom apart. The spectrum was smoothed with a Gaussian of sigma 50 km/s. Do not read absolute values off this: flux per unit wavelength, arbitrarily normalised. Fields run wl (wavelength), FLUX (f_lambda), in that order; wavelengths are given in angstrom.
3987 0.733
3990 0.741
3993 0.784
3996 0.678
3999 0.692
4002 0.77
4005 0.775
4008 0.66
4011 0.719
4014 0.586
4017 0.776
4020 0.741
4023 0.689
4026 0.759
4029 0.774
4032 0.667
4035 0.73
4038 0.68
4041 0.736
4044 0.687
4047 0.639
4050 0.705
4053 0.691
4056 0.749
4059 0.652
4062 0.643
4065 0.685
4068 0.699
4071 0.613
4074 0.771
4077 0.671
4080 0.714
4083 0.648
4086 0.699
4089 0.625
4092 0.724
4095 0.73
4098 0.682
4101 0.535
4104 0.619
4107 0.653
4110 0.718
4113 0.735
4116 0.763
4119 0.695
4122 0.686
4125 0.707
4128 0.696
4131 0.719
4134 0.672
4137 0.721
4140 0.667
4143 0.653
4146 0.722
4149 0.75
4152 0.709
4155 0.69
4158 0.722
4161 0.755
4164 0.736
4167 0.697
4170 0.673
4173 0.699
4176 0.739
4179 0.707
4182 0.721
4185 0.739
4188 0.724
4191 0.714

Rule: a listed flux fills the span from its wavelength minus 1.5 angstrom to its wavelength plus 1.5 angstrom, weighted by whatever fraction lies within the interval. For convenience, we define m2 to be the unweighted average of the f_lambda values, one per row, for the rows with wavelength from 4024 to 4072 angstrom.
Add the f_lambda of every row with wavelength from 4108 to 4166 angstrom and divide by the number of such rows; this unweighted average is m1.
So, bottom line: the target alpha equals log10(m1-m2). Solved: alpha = -1.77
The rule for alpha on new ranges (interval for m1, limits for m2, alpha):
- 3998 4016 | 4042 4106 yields -1.60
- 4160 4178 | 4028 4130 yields -1.56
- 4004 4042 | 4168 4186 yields -2.75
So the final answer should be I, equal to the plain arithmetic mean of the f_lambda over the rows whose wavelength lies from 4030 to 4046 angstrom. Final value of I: 0.70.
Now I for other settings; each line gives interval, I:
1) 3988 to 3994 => 0.76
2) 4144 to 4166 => 0.73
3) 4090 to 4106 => 0.66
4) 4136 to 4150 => 0.70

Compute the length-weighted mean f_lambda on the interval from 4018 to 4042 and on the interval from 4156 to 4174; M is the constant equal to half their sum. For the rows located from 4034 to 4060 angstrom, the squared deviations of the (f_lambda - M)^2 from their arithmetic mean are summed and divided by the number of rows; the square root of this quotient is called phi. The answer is 0.0020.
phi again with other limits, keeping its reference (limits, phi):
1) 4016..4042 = 0.0012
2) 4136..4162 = 0.0014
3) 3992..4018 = 0.0049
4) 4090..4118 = 0.0103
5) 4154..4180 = 0.0006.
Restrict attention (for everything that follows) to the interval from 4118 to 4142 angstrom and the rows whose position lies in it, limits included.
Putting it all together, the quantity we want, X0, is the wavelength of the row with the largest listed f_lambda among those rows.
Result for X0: 4137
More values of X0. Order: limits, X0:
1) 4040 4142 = 4074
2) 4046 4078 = 4074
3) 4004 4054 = 4017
